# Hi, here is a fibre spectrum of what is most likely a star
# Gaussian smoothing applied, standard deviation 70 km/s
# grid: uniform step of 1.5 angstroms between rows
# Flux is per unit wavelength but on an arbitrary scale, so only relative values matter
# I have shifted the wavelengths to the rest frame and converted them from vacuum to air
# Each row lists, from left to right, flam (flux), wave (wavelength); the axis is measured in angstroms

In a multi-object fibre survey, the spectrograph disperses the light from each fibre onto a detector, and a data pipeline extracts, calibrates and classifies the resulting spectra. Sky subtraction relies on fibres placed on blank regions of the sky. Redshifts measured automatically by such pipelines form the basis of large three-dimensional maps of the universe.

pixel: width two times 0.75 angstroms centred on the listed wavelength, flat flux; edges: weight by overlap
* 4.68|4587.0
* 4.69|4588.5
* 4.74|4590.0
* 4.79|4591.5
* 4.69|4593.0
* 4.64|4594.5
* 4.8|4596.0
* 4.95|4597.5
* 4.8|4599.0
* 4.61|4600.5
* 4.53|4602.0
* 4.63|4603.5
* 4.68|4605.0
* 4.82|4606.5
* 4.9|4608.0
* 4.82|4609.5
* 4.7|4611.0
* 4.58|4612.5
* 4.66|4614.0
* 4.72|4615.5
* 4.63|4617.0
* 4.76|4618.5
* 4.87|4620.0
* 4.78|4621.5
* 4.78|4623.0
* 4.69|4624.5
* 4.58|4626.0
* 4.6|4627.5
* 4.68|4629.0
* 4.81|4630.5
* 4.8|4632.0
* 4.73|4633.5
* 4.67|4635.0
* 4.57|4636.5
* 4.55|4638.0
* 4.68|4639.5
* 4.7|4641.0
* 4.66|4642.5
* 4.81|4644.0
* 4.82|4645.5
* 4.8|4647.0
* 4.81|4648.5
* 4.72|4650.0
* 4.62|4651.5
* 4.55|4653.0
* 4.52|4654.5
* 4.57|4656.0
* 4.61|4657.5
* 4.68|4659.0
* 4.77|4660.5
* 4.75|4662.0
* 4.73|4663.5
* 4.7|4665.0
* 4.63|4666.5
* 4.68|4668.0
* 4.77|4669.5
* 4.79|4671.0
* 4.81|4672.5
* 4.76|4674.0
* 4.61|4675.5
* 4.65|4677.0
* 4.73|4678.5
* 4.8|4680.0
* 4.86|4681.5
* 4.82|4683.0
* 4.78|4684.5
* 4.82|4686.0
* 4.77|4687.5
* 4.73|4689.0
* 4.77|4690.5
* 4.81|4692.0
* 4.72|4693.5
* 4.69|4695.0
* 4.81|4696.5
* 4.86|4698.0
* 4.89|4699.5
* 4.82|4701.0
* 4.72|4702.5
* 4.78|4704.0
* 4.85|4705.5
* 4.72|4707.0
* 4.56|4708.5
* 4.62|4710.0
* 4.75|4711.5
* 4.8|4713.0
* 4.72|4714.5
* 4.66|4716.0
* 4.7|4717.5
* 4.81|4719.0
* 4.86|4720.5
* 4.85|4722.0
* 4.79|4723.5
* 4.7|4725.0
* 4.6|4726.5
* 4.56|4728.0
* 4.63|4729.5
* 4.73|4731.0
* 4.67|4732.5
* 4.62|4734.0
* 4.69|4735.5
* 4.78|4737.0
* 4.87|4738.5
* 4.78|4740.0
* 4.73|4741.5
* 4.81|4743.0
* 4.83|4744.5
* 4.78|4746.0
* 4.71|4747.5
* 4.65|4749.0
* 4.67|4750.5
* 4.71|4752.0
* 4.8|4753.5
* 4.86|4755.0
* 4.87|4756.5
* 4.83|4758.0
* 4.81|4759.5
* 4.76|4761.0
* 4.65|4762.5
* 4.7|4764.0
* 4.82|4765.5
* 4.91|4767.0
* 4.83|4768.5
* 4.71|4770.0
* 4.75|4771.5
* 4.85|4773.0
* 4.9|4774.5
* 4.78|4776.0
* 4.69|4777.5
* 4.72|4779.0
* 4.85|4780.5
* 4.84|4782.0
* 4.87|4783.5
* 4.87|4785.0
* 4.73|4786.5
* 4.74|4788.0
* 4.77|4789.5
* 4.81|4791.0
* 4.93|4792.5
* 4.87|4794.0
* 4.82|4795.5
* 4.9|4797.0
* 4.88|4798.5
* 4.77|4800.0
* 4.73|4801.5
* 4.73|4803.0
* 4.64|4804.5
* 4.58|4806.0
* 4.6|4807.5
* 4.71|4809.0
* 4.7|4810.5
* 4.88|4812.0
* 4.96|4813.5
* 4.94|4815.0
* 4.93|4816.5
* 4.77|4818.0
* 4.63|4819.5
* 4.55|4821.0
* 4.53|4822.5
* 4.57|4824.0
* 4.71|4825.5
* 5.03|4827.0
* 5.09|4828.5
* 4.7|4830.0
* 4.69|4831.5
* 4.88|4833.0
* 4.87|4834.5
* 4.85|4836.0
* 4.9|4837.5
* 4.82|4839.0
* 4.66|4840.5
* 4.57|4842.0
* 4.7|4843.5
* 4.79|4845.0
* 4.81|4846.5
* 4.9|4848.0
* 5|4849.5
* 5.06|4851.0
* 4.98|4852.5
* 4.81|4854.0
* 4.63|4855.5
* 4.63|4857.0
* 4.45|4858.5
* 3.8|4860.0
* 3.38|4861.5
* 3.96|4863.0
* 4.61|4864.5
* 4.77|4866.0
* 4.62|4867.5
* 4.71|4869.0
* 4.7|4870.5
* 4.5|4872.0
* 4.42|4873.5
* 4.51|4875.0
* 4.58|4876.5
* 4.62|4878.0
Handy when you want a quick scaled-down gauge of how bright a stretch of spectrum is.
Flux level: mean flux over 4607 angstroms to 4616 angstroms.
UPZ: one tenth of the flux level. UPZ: 0.473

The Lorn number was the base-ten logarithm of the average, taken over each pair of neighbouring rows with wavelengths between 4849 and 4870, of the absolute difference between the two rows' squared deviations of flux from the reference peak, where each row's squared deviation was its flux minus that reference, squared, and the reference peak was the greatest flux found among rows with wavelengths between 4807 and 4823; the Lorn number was -0.41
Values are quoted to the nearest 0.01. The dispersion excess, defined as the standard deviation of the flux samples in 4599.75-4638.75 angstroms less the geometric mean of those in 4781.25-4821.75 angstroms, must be -4.68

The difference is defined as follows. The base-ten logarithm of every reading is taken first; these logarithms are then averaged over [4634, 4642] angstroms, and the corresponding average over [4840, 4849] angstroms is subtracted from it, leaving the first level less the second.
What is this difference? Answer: -0.010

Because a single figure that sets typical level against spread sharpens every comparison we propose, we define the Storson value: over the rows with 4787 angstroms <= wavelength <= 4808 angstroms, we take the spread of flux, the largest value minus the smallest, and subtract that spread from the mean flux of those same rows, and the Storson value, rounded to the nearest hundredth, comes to 4.42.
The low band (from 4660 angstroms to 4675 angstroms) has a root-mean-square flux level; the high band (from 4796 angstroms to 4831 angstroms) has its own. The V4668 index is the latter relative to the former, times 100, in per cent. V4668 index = 101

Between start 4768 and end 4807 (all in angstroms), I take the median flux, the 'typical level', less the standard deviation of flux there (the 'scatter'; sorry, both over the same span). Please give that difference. 4.71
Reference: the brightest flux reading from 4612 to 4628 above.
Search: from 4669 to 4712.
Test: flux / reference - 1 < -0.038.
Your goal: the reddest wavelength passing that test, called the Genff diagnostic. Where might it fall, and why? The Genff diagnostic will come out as 4710.0 angstroms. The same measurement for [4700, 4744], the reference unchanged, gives 4734.0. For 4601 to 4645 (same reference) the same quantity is 4642.5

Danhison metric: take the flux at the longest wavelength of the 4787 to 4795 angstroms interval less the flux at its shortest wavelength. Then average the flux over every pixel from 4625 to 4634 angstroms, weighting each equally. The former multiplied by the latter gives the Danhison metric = 0.61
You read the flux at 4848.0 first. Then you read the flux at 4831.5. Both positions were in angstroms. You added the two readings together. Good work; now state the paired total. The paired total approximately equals 9.59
